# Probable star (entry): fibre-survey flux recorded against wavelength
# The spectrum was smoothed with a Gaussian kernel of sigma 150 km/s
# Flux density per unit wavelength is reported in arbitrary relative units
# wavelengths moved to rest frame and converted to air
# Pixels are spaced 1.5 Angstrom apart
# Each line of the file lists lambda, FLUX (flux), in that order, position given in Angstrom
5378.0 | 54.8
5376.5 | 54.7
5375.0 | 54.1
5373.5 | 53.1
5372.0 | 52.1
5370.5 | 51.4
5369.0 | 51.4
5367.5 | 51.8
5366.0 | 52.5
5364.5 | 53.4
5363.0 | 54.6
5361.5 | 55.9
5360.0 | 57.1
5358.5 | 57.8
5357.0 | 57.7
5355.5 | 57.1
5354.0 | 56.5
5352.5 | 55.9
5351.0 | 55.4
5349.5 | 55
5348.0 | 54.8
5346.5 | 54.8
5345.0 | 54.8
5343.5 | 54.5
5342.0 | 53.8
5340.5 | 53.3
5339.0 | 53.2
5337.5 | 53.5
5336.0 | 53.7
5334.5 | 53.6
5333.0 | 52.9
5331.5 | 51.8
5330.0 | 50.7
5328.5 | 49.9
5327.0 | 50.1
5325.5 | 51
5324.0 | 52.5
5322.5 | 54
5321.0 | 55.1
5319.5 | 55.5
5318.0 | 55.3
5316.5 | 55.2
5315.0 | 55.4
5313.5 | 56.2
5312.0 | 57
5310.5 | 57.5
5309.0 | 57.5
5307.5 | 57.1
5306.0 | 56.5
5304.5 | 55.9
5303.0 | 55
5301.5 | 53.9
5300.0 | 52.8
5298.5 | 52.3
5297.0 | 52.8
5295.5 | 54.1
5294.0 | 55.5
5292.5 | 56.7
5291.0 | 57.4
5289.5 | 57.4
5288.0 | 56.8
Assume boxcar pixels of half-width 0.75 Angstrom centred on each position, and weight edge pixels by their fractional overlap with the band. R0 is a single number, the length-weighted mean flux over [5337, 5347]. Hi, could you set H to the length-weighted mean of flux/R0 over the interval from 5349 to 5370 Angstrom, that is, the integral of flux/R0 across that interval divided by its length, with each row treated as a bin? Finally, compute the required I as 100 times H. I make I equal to 102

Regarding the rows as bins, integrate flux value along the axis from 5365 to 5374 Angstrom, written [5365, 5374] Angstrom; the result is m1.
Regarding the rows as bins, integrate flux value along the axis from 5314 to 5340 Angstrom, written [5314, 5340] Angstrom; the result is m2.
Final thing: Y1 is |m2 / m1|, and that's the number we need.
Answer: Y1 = 3.0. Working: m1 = 469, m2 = 1382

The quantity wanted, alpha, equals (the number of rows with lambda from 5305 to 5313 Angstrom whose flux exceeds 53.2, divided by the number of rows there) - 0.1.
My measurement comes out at 0.9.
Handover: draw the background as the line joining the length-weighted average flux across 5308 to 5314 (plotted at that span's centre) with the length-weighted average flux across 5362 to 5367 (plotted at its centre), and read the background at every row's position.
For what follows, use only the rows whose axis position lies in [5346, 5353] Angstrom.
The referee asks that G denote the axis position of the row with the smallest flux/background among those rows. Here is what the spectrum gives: 5346.5 Angstrom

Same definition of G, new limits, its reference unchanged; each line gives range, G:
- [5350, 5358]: 5351.0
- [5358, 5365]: 5364.5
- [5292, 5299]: 5298.5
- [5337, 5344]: 5339.0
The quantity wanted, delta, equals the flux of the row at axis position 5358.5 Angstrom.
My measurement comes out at 57.8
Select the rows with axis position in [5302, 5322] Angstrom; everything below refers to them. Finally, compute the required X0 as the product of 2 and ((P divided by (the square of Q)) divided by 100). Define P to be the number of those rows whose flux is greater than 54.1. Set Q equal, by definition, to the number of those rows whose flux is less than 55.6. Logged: 0.0072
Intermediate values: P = 13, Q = 6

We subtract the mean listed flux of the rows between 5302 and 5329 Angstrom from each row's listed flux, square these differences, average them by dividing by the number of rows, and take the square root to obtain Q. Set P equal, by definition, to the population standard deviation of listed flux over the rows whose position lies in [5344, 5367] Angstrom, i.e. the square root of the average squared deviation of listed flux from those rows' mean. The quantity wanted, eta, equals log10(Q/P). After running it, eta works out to 0.2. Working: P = 1.5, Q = 2.3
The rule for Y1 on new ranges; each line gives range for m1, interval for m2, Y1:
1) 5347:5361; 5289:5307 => 1.3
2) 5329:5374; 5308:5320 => 0.3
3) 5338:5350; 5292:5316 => 2.0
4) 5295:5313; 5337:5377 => 2.2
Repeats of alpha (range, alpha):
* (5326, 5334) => -0.1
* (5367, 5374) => -0.1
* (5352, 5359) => 0.9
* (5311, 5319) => 0.9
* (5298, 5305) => 0.5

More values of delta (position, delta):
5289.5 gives 57.4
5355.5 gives 57.1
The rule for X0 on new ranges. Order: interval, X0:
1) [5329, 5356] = 0.0008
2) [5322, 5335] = 0.0000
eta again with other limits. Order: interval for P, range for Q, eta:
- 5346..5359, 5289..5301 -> 0.2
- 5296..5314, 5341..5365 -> -0.2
